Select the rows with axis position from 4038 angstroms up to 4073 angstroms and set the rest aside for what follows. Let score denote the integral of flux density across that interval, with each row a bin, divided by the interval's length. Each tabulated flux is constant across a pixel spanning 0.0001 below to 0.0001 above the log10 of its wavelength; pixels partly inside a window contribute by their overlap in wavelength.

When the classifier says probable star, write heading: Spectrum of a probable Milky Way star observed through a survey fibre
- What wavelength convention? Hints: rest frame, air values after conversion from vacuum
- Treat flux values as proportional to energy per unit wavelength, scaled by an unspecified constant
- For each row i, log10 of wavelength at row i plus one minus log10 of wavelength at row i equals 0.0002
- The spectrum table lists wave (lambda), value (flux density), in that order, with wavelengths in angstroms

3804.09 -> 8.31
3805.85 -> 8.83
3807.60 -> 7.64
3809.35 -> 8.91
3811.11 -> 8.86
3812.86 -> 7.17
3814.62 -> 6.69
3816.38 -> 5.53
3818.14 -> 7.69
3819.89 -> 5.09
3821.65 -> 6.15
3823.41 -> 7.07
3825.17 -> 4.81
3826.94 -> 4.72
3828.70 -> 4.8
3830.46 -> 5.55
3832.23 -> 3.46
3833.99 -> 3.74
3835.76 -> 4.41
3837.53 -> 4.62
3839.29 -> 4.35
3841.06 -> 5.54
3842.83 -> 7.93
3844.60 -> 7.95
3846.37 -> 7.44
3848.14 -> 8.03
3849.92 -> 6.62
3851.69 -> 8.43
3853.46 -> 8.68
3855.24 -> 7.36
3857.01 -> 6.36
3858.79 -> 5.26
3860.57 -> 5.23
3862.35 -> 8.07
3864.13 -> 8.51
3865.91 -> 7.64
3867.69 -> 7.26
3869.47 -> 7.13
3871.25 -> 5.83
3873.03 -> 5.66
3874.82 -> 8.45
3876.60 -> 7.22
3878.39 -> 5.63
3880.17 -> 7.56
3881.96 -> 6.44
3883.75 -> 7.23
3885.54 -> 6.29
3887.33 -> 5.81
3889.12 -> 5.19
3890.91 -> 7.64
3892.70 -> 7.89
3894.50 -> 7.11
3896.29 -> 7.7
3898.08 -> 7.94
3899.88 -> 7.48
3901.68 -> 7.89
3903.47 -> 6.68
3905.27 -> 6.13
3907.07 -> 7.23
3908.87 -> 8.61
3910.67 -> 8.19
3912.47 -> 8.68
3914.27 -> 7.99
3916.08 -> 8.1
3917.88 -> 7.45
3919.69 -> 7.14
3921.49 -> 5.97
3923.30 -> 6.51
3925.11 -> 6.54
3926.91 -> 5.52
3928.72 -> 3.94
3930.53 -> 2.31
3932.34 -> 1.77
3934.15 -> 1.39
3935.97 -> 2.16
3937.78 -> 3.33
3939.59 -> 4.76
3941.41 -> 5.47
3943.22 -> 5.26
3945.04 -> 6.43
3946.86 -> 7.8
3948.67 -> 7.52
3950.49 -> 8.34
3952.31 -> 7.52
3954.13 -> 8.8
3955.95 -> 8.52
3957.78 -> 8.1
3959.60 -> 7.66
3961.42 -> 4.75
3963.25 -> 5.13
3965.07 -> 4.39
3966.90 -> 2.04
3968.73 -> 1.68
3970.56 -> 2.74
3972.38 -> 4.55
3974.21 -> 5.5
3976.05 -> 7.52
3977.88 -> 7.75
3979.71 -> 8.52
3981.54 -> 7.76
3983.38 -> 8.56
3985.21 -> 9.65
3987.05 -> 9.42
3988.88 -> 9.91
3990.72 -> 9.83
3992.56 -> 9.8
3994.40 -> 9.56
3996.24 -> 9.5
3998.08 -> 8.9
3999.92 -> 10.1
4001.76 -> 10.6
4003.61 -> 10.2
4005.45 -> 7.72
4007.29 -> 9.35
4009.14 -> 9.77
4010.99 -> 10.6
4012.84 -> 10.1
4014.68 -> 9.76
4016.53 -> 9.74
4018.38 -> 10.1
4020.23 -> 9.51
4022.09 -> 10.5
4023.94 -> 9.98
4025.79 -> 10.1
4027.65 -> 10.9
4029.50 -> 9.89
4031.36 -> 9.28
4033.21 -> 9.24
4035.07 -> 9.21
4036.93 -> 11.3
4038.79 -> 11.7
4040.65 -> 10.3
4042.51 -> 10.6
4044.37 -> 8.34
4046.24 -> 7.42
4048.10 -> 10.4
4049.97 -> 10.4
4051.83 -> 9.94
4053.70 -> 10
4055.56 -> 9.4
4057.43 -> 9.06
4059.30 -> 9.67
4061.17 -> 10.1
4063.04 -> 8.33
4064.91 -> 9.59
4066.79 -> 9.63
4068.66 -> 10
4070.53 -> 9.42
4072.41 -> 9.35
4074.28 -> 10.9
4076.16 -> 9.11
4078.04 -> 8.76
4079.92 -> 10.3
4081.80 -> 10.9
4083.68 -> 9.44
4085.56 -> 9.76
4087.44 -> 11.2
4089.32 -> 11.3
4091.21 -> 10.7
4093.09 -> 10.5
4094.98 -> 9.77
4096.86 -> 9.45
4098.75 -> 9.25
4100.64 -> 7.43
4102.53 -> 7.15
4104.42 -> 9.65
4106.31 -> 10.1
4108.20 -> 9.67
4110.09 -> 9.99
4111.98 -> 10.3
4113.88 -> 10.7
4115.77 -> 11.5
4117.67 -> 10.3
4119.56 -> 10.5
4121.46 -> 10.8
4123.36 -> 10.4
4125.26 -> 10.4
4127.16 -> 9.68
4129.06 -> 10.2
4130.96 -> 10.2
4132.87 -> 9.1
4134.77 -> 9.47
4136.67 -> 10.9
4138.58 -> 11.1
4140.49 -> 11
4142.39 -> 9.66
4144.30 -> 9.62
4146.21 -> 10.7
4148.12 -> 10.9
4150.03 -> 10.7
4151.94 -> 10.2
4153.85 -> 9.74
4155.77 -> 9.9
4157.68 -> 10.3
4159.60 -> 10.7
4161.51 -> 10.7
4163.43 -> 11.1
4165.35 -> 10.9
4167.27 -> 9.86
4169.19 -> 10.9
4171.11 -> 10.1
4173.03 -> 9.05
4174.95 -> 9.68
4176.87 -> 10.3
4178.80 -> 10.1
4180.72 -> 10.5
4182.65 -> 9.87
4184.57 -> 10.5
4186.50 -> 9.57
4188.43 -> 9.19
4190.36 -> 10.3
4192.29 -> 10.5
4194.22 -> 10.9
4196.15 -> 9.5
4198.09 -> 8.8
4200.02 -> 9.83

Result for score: 9.7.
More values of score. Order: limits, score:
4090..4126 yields 9.9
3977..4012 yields 9.3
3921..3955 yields 5.3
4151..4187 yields 10.2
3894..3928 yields 7.3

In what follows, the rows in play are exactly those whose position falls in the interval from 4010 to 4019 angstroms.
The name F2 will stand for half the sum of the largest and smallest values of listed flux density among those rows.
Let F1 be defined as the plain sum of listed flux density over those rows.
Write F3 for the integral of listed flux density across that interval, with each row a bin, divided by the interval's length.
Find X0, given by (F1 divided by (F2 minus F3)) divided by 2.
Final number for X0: 226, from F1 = 50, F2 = 10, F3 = 10.1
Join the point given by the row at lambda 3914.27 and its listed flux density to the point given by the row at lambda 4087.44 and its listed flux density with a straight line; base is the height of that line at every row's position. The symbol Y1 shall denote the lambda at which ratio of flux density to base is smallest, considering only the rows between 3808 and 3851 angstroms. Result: 3832.23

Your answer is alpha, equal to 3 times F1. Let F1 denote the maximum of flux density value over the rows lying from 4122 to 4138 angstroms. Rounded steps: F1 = 10.9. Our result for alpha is 33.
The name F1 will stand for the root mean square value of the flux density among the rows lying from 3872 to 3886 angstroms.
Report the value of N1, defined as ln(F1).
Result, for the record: 1.9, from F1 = 6.9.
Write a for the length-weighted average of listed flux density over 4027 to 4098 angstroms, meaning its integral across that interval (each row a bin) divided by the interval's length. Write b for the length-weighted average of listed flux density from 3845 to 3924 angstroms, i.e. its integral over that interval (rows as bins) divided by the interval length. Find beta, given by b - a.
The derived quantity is -2.7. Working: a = 9.9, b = 7.2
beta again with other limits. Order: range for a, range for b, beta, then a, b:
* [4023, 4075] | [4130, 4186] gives 0.5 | 9.8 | 10.3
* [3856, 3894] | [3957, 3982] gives -1.3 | 6.8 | 5.5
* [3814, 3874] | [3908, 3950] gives -0.5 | 6.3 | 5.8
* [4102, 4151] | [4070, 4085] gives -0.4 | 10.2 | 9.8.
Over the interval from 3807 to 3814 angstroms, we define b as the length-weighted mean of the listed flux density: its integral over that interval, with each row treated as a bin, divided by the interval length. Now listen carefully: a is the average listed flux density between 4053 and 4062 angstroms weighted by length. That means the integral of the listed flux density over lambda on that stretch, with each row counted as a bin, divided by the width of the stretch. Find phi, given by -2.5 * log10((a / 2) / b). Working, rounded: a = 10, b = 8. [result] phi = 0.57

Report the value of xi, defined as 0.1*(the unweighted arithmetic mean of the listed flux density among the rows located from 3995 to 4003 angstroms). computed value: 0.98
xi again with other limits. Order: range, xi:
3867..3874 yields 0.65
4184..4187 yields 1.00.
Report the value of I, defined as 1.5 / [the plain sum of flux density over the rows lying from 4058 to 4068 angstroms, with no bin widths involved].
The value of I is 0.032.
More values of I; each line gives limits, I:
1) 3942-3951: 0.042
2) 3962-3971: 0.094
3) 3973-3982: 0.040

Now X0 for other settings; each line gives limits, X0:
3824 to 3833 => -46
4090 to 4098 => -457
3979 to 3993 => -110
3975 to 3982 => 93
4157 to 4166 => -622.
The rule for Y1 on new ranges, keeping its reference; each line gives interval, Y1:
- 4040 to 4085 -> 4046.24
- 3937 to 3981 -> 3968.73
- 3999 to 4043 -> 4005.45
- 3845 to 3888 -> 3860.57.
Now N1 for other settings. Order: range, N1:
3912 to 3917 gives 2.1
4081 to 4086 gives 2.3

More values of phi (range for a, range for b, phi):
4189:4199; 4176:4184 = 0.78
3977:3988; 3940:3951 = 0.47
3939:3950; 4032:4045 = 1.26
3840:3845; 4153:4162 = 1.17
